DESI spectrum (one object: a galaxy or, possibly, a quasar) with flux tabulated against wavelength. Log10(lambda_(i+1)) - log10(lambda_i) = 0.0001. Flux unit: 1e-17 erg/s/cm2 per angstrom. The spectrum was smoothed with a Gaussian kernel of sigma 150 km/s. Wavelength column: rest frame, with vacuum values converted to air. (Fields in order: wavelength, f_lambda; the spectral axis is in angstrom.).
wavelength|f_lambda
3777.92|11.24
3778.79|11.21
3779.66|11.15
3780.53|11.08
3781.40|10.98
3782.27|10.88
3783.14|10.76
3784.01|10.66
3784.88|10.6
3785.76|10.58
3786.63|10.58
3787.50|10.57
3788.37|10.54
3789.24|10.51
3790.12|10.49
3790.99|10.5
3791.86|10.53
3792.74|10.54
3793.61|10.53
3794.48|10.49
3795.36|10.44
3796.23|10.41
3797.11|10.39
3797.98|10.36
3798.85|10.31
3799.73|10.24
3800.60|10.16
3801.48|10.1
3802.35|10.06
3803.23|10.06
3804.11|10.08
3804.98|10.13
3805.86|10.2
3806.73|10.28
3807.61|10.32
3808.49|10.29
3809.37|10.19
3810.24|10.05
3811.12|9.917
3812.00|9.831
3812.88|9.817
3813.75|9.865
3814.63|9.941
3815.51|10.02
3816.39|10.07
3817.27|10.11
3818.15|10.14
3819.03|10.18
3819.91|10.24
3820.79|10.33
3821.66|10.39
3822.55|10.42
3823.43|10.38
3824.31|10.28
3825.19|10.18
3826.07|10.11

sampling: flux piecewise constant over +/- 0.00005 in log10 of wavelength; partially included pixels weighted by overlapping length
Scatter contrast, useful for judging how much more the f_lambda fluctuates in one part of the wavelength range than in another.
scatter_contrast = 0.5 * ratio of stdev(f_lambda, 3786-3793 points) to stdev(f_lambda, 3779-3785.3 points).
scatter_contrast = 0.08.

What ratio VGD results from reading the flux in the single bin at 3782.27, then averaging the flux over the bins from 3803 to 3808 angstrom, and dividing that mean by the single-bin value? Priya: 0.936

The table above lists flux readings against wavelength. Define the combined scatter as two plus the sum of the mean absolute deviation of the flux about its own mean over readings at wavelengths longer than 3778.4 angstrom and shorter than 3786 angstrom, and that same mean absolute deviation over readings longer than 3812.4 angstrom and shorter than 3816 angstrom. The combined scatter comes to 2.27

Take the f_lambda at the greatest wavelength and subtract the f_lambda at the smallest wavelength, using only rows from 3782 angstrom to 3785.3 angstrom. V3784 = -0.28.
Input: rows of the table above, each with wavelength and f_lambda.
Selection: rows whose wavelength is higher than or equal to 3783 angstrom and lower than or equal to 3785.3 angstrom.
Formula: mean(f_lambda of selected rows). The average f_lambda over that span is 10.67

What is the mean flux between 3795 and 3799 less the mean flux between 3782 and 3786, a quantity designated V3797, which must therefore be -0.3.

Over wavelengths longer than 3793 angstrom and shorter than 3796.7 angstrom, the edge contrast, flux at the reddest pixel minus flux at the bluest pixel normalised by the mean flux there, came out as -0.011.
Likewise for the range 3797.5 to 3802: -0.025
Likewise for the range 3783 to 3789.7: -0.024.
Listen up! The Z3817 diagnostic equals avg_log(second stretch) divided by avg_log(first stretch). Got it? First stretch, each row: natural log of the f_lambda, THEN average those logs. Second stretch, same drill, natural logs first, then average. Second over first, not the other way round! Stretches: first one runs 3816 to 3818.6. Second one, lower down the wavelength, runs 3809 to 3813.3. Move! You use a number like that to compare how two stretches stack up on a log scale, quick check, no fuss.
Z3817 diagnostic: 0.99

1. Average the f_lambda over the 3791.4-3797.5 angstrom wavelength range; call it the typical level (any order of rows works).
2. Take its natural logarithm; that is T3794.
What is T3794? 2.35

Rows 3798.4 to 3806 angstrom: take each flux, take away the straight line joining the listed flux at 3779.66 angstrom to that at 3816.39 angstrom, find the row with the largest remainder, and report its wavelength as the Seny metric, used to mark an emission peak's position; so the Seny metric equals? 3805.86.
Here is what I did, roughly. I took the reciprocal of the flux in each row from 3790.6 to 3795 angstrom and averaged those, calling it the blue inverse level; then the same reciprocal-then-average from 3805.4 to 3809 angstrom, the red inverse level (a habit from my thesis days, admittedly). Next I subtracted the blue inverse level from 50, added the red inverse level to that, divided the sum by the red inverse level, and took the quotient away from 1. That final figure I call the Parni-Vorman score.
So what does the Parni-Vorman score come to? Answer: -513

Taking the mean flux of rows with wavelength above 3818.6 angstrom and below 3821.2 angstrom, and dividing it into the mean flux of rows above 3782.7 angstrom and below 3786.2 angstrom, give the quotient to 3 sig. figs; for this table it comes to 1.04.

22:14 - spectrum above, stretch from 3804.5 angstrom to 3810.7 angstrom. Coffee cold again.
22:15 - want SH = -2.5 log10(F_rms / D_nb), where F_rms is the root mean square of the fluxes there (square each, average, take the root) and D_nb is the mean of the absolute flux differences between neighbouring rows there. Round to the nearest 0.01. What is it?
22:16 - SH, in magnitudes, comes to -5.31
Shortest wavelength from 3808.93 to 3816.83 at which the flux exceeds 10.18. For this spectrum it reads 3809.37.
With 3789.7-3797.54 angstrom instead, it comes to 3790.12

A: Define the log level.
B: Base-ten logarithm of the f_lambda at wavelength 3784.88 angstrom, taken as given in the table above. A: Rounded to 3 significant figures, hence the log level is 1.03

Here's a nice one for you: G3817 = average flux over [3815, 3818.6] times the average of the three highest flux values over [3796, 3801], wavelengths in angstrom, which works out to 105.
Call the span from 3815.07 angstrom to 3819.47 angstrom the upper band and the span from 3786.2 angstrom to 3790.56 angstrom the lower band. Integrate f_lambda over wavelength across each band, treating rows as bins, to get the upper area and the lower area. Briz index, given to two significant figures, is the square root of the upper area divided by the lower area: 0.98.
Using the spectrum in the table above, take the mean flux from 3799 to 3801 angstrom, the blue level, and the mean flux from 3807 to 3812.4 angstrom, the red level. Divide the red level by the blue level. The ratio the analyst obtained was 0.99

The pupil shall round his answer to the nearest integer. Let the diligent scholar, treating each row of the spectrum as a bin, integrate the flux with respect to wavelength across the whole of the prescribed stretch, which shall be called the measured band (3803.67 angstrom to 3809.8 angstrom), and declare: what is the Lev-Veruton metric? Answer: 63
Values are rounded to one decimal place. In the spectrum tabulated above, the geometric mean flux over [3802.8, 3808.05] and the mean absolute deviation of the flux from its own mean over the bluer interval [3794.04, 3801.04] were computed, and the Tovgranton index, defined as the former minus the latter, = 10.1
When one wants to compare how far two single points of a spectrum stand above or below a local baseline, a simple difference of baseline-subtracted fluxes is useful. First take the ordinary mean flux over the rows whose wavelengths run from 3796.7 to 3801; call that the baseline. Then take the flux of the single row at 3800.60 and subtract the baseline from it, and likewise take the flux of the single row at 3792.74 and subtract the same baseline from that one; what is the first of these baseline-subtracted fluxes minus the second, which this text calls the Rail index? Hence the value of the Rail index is -0.38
